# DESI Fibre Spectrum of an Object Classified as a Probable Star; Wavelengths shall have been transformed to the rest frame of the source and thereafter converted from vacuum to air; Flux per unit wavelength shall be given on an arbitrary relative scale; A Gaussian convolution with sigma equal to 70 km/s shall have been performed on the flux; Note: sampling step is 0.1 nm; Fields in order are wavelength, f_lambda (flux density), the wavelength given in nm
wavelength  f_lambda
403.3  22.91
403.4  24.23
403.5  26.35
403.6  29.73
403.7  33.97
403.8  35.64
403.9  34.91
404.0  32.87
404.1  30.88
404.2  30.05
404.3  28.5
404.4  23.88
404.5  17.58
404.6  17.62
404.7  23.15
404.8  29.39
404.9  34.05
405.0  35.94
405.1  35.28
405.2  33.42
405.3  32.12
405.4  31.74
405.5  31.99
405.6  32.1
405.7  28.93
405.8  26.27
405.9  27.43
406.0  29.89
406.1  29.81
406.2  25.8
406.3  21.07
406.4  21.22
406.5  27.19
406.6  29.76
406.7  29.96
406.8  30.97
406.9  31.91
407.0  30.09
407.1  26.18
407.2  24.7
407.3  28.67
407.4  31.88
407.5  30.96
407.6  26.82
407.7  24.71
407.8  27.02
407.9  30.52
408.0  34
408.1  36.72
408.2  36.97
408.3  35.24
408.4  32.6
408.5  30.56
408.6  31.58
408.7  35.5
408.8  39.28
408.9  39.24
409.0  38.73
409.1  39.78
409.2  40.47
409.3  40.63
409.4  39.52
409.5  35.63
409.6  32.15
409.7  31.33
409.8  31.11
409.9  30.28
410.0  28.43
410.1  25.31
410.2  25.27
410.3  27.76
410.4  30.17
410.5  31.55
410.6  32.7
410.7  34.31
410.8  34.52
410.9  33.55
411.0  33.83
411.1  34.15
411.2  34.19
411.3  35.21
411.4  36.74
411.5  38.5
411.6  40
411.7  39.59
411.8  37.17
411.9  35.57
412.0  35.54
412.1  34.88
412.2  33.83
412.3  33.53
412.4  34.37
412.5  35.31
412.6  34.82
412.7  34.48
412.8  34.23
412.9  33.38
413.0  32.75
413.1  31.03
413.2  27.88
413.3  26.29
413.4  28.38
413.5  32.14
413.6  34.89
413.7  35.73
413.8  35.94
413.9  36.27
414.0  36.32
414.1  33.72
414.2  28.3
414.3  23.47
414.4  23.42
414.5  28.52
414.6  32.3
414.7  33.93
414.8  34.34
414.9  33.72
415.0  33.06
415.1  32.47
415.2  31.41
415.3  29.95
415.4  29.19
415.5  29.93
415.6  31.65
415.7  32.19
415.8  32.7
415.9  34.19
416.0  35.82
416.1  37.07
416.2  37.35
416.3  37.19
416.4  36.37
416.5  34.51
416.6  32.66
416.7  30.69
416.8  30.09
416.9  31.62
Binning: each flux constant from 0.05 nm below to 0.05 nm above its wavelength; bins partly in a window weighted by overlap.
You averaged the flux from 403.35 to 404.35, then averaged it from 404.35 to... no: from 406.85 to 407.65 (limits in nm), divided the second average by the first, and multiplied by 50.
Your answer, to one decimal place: 47.1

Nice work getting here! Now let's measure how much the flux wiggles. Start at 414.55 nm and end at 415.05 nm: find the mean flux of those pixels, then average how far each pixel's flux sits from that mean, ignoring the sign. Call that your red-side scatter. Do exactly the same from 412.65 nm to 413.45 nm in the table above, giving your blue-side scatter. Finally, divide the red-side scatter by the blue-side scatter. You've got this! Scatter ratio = 0.2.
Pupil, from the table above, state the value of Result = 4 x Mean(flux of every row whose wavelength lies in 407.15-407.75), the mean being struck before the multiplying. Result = 112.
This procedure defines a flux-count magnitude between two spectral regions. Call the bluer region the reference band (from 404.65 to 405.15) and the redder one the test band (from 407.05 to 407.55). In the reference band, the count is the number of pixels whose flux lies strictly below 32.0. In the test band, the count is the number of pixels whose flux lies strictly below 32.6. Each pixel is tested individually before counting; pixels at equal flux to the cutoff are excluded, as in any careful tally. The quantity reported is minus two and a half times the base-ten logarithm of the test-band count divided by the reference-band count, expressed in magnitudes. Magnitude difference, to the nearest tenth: -1.0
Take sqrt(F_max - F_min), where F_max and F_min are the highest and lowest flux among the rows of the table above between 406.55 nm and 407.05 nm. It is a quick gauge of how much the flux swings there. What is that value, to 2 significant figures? 1.5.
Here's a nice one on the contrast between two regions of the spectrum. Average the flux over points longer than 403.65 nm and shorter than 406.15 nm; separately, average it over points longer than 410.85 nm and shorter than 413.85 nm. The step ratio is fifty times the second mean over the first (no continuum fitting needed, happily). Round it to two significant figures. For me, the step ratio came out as 57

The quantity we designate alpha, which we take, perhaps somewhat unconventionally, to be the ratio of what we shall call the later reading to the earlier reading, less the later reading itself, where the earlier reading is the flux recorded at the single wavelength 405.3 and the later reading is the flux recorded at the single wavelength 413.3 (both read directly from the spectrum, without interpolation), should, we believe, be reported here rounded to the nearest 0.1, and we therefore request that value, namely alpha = -25.5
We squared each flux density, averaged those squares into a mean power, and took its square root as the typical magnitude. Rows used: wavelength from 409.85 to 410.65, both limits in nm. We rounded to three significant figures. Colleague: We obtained 29.0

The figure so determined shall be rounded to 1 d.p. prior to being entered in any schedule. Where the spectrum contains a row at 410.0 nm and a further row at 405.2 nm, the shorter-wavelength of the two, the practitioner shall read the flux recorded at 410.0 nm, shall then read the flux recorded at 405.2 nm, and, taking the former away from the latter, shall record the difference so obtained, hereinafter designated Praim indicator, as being 5.0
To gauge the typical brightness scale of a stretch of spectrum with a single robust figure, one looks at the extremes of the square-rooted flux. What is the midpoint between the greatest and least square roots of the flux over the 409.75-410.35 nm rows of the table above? 5.3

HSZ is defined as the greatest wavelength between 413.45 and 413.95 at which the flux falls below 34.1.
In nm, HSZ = 413.5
